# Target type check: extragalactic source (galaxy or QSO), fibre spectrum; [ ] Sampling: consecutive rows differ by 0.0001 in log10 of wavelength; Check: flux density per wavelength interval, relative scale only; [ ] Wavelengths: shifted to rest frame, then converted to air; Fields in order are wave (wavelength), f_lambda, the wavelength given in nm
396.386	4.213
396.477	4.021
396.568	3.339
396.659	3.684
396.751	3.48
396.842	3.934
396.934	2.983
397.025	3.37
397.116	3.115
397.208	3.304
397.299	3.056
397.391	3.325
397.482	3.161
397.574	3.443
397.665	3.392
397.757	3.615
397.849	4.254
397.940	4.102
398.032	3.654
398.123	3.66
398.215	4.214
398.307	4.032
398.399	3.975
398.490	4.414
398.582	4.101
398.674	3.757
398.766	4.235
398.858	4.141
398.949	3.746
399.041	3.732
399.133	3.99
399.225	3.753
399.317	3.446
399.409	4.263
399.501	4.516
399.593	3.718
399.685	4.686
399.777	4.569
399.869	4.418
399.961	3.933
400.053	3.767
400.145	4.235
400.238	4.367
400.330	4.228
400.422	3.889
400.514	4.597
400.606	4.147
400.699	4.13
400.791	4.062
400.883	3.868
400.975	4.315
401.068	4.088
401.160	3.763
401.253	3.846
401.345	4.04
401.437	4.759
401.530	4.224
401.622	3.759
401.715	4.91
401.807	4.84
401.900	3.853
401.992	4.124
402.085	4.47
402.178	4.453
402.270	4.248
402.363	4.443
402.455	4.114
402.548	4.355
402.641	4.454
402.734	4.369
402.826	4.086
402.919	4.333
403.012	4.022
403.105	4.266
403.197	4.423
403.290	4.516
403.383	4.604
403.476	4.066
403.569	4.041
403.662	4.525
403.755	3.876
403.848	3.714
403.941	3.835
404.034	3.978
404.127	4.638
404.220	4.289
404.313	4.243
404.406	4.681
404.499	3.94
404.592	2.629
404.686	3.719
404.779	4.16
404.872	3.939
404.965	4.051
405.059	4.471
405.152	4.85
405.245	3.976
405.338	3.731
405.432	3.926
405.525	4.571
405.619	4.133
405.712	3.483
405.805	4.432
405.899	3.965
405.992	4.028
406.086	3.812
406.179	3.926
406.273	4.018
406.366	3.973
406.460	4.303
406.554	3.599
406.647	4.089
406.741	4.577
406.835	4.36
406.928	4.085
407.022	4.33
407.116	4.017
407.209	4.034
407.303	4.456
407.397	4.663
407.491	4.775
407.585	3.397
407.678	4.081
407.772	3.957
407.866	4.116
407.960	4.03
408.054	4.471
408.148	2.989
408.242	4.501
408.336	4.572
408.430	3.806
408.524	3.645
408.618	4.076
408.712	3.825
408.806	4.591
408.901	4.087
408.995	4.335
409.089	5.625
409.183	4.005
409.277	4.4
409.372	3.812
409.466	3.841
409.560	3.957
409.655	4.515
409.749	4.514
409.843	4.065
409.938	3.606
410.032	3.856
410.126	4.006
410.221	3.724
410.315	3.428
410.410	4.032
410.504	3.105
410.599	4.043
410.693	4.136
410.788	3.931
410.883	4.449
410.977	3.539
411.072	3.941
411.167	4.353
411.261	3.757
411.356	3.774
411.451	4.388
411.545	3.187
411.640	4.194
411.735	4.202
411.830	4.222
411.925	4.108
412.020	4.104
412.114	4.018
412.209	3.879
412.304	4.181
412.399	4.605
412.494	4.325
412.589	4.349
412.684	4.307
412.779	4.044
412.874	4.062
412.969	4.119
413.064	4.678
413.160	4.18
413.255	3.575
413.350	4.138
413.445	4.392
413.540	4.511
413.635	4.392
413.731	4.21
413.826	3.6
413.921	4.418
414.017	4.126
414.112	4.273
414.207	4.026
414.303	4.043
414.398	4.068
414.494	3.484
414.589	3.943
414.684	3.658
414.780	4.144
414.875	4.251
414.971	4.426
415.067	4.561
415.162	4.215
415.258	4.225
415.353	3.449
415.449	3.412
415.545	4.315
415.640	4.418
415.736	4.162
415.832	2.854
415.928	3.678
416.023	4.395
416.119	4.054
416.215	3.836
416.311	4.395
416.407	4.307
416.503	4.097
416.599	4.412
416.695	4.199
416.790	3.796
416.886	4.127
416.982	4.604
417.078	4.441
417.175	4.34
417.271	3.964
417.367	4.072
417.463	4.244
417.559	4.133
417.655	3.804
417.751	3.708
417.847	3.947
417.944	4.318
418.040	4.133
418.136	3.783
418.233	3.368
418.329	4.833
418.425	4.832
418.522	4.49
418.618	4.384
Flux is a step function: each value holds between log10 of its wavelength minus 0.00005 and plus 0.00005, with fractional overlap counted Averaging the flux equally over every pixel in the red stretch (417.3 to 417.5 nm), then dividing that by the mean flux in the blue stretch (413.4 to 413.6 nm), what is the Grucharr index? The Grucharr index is 0.93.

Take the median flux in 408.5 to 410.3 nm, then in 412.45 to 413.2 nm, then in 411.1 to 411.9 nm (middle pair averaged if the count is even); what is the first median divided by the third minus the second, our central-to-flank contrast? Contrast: -88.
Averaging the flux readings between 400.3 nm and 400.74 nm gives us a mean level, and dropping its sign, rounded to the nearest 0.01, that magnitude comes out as 4.20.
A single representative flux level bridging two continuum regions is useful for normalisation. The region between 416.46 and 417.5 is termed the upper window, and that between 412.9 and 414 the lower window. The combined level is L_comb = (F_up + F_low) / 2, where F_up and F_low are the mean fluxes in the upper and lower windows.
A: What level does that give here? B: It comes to 4.20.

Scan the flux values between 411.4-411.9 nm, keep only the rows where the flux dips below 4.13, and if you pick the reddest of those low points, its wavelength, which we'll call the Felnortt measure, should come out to 411.545 nm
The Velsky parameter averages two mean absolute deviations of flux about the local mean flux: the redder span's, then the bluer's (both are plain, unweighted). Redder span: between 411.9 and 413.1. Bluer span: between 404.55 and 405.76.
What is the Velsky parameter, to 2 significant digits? 0.28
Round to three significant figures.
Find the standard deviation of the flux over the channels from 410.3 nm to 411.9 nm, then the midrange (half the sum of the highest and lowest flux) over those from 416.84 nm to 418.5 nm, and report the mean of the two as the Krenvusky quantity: 2.25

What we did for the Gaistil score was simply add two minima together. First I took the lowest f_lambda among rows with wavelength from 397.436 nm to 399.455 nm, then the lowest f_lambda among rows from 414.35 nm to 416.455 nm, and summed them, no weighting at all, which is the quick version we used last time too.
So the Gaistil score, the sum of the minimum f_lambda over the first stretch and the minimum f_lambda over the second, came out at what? 6.0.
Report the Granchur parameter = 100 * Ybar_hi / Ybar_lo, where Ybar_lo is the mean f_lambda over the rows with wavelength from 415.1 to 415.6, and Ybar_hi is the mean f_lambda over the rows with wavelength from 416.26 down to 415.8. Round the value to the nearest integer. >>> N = 96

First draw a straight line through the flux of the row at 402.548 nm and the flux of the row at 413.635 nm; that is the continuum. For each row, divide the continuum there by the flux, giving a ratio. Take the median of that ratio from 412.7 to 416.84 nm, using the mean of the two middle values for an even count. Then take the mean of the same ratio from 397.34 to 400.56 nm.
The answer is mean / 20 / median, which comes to 0.0519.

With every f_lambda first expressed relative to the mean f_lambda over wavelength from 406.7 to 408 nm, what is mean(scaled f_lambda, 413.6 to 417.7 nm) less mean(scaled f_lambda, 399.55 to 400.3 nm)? -0.031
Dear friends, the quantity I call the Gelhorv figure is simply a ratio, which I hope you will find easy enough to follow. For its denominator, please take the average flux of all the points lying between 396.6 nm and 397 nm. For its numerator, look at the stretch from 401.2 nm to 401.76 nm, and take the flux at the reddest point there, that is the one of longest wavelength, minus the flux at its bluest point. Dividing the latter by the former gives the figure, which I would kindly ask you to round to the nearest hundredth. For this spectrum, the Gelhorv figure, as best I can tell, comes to 0.30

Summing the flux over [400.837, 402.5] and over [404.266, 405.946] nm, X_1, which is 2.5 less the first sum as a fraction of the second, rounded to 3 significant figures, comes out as 1.46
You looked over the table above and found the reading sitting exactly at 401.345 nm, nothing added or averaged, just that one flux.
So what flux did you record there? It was 4.04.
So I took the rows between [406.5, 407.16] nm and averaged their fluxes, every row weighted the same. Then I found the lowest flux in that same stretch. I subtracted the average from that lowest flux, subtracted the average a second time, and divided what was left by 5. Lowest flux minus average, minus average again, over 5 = -0.941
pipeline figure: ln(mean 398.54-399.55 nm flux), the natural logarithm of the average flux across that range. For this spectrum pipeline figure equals 1.38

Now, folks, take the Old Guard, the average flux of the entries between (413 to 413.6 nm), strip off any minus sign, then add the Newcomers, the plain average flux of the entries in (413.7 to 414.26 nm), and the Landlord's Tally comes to 8.4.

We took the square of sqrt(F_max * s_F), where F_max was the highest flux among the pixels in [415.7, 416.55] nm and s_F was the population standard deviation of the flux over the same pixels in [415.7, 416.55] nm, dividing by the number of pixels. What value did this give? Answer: 2.0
